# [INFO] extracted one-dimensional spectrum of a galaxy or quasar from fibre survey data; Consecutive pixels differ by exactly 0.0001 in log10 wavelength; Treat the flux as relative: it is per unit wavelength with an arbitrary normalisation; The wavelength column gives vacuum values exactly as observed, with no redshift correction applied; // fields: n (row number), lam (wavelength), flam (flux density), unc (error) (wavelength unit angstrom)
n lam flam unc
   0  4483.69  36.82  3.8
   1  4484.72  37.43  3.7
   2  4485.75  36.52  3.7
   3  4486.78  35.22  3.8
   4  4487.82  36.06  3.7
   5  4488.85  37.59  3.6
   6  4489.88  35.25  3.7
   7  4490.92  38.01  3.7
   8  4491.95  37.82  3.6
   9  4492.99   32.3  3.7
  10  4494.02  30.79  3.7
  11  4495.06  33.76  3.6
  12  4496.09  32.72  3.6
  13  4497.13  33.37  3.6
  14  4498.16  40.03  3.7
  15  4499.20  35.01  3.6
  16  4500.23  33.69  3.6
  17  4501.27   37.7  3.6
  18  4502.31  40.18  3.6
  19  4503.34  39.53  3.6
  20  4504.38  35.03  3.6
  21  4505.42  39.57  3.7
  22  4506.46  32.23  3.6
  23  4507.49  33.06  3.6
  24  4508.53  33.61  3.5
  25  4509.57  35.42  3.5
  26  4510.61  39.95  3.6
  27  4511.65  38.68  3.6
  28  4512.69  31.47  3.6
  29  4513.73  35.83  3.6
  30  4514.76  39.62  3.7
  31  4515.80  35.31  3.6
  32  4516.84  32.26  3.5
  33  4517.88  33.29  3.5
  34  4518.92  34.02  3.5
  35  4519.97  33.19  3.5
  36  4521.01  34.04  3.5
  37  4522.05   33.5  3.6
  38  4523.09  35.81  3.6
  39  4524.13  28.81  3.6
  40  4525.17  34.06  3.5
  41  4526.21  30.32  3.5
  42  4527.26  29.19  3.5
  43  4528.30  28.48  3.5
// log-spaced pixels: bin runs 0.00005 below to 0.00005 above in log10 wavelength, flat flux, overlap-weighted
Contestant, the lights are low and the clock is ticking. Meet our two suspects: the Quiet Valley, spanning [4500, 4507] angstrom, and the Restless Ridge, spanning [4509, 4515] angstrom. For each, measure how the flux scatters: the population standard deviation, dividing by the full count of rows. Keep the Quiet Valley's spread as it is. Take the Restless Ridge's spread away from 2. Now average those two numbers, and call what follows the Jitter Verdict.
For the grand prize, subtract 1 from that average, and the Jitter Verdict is 0.0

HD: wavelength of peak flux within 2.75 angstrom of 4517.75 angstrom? 4515.80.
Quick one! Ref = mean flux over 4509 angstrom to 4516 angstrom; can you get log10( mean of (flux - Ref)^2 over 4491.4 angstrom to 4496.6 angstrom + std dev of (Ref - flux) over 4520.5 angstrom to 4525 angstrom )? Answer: 1.3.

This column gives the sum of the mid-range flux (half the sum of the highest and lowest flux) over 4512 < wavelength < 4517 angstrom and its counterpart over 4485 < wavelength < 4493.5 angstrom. 70.7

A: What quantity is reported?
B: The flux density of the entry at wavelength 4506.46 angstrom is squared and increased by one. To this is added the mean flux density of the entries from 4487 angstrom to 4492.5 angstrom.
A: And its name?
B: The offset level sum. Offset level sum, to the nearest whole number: 1077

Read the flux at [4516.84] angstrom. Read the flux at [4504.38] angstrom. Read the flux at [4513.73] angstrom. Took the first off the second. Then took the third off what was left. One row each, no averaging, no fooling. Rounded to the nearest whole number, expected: -33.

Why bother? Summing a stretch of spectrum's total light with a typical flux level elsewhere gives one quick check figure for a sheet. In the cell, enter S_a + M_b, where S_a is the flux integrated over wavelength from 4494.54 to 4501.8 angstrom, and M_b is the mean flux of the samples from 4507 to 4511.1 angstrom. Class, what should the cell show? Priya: 291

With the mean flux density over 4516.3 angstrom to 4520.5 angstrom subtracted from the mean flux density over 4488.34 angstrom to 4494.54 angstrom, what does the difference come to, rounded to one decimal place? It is 2.1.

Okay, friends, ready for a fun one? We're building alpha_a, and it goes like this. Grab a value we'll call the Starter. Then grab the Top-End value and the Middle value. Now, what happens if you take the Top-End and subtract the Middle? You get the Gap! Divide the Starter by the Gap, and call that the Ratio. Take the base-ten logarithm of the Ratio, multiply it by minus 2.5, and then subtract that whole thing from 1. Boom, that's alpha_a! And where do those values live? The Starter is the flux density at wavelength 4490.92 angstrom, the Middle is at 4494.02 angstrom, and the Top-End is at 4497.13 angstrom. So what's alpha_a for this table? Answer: 3.9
